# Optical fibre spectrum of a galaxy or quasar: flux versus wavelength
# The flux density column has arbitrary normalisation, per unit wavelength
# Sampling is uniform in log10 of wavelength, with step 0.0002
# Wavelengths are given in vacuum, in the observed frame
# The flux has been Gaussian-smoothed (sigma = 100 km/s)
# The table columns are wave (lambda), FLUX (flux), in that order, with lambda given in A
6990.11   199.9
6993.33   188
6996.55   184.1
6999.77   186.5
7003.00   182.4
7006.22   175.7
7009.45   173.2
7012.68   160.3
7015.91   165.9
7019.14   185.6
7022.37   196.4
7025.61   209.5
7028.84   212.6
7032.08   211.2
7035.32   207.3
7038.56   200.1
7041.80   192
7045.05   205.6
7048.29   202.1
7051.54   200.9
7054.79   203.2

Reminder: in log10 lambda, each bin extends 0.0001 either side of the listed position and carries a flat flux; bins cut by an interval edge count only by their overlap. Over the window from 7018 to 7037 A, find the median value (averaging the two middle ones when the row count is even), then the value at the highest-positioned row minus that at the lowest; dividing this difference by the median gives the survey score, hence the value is 0.10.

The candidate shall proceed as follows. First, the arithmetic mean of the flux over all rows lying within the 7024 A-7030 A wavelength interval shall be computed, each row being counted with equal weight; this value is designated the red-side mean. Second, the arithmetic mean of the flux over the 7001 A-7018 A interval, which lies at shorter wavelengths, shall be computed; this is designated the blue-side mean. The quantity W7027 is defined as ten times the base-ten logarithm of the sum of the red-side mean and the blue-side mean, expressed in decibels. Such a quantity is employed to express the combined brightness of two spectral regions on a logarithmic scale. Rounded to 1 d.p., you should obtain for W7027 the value 25.8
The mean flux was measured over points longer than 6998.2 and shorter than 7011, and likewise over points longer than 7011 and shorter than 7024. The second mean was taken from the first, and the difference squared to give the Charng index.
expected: 6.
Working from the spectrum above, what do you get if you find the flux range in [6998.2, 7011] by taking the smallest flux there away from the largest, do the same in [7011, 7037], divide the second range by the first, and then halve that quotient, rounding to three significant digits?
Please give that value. 1.97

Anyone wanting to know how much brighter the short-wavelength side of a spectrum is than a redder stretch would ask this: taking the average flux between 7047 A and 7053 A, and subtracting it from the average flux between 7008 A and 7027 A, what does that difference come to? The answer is -20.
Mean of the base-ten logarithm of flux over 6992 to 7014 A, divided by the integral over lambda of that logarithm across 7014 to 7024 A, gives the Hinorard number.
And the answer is 0.10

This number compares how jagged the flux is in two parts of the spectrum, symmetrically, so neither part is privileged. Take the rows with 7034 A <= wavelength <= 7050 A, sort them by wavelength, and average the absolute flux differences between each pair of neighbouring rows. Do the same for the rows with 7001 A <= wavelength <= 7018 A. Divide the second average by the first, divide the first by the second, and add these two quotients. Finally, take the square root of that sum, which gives 1.4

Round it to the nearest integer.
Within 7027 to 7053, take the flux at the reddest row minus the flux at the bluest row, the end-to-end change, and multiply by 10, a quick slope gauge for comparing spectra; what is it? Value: -117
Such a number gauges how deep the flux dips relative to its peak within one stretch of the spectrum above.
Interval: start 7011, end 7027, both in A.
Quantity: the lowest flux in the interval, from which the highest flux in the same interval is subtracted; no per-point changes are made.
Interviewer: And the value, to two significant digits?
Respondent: -49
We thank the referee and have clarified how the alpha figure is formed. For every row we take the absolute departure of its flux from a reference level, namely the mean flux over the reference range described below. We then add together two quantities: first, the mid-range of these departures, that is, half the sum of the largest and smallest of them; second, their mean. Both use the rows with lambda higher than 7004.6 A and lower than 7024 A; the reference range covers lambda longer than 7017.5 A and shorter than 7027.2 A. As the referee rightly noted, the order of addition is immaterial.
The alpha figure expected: 40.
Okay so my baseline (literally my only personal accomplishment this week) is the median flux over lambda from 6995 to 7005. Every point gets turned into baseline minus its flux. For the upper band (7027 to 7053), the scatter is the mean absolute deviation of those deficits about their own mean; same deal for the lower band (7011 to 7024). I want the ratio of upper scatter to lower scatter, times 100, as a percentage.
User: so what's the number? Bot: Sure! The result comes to 37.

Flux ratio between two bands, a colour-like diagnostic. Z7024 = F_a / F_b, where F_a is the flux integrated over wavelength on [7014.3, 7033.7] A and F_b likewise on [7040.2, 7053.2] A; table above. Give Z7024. 1.47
